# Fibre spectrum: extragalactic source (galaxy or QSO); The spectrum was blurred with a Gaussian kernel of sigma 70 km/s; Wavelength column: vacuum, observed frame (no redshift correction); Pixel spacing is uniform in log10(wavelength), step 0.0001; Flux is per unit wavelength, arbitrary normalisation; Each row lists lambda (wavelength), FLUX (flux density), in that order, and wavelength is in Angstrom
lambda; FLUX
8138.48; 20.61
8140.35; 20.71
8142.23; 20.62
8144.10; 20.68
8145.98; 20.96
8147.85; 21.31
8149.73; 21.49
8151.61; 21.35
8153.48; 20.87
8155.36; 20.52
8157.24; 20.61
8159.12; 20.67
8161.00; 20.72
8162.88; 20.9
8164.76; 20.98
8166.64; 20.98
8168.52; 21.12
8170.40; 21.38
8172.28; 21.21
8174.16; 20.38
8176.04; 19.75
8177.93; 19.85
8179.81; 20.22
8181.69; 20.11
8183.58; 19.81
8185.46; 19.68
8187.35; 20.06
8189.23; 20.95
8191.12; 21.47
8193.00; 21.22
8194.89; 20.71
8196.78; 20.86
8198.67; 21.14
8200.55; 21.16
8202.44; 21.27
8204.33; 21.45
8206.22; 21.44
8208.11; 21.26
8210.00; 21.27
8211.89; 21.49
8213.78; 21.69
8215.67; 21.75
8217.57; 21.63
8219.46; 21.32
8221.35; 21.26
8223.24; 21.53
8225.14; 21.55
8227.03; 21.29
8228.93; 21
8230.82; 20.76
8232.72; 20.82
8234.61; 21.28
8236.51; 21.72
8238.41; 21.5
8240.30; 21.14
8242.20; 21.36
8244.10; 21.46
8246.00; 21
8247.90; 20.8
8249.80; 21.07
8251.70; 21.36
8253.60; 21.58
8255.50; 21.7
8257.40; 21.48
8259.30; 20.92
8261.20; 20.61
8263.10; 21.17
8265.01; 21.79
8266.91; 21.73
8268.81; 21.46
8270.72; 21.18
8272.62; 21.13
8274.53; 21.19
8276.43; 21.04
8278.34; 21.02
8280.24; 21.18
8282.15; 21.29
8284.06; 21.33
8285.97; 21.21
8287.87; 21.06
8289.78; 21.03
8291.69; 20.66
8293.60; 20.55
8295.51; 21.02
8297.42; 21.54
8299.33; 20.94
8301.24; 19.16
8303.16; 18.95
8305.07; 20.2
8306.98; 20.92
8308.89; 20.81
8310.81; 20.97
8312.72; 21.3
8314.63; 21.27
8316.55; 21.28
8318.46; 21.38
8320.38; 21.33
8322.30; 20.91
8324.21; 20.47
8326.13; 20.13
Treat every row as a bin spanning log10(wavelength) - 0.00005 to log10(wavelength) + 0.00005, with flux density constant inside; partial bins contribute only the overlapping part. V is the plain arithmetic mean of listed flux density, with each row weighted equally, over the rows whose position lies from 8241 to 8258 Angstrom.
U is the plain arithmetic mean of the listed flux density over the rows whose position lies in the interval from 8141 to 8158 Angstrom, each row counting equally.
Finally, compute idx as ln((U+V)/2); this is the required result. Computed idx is 3.05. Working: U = 20.9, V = 21.3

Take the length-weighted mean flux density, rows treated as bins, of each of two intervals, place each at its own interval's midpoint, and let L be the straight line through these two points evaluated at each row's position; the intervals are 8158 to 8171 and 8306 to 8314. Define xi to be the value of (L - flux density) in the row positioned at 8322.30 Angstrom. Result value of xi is 0.1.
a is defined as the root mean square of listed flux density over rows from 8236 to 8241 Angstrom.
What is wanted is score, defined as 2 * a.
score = 42.9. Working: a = 21.5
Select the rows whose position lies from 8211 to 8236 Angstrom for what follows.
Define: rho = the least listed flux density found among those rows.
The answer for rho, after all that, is 20.76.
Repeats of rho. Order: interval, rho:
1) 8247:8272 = 20.61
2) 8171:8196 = 19.68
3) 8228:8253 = 20.76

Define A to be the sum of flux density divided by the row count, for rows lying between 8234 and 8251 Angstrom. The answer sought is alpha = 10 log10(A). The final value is 13.3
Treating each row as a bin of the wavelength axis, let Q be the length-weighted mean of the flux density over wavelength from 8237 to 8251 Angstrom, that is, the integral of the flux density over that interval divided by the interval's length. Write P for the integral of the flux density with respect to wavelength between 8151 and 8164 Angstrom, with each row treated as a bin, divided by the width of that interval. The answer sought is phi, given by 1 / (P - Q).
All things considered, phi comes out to -2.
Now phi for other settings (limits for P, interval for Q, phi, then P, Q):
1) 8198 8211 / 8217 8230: -15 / 21.3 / 21.36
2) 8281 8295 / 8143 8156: -43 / 21.0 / 21.04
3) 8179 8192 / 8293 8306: -353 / 20.3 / 20.33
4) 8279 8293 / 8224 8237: -12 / 21.1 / 21.18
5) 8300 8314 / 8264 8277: -1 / 20.4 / 21.37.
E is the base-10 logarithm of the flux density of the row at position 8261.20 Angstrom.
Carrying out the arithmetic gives 1.31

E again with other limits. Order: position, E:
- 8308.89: 1.32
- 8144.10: 1.32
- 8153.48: 1.32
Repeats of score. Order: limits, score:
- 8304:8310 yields 41.3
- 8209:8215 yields 43.0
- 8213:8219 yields 43.4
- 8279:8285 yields 42.5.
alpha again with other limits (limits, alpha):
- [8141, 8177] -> 13.2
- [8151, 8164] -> 13.2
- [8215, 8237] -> 13.3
